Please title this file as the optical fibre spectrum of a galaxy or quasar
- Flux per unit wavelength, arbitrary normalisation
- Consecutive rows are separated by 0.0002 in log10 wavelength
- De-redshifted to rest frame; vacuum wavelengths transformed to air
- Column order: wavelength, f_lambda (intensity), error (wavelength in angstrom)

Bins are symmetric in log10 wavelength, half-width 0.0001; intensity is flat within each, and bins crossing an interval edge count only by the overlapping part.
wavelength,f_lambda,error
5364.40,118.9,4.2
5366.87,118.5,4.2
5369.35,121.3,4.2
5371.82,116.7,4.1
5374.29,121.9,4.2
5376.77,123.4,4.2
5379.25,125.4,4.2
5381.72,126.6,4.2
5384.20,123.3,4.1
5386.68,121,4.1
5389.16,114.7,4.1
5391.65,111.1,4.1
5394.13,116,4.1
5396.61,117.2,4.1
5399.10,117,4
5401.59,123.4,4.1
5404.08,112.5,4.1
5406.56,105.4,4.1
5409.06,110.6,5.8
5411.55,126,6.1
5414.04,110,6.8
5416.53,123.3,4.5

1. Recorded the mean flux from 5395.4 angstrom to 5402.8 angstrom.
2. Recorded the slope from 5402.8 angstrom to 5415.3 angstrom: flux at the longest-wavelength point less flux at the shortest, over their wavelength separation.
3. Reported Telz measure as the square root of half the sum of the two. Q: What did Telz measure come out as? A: 7.71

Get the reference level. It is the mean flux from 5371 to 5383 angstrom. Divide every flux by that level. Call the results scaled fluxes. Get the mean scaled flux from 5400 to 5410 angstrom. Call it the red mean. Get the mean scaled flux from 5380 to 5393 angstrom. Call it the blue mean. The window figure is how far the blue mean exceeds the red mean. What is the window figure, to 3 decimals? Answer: 0.052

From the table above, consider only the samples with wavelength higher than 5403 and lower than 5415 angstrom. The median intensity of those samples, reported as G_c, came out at 111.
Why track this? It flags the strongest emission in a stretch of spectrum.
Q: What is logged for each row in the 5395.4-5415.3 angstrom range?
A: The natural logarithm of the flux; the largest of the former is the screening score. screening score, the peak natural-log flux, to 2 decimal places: 4.84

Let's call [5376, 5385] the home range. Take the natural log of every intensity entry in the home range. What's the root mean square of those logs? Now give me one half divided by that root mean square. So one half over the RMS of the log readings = 0.1036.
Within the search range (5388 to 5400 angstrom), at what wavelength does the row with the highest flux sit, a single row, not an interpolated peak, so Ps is 5396.61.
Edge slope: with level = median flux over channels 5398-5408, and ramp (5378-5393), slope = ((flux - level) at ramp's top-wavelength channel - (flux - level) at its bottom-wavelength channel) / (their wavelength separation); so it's -1.2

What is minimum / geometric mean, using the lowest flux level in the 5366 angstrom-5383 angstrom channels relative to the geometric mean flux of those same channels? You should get 0.957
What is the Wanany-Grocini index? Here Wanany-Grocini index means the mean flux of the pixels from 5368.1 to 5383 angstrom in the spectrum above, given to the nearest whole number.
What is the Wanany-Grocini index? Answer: 123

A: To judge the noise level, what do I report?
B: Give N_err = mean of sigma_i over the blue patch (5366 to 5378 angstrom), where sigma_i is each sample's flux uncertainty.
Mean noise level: 4.18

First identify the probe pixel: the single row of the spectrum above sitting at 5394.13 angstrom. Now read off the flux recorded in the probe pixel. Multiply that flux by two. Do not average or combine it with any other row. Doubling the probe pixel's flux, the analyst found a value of 232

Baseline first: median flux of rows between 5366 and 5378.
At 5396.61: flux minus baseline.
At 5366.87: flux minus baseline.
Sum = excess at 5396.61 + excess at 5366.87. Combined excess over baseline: -7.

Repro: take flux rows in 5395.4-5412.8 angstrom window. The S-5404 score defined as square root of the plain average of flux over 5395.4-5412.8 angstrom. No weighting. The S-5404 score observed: 10.8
